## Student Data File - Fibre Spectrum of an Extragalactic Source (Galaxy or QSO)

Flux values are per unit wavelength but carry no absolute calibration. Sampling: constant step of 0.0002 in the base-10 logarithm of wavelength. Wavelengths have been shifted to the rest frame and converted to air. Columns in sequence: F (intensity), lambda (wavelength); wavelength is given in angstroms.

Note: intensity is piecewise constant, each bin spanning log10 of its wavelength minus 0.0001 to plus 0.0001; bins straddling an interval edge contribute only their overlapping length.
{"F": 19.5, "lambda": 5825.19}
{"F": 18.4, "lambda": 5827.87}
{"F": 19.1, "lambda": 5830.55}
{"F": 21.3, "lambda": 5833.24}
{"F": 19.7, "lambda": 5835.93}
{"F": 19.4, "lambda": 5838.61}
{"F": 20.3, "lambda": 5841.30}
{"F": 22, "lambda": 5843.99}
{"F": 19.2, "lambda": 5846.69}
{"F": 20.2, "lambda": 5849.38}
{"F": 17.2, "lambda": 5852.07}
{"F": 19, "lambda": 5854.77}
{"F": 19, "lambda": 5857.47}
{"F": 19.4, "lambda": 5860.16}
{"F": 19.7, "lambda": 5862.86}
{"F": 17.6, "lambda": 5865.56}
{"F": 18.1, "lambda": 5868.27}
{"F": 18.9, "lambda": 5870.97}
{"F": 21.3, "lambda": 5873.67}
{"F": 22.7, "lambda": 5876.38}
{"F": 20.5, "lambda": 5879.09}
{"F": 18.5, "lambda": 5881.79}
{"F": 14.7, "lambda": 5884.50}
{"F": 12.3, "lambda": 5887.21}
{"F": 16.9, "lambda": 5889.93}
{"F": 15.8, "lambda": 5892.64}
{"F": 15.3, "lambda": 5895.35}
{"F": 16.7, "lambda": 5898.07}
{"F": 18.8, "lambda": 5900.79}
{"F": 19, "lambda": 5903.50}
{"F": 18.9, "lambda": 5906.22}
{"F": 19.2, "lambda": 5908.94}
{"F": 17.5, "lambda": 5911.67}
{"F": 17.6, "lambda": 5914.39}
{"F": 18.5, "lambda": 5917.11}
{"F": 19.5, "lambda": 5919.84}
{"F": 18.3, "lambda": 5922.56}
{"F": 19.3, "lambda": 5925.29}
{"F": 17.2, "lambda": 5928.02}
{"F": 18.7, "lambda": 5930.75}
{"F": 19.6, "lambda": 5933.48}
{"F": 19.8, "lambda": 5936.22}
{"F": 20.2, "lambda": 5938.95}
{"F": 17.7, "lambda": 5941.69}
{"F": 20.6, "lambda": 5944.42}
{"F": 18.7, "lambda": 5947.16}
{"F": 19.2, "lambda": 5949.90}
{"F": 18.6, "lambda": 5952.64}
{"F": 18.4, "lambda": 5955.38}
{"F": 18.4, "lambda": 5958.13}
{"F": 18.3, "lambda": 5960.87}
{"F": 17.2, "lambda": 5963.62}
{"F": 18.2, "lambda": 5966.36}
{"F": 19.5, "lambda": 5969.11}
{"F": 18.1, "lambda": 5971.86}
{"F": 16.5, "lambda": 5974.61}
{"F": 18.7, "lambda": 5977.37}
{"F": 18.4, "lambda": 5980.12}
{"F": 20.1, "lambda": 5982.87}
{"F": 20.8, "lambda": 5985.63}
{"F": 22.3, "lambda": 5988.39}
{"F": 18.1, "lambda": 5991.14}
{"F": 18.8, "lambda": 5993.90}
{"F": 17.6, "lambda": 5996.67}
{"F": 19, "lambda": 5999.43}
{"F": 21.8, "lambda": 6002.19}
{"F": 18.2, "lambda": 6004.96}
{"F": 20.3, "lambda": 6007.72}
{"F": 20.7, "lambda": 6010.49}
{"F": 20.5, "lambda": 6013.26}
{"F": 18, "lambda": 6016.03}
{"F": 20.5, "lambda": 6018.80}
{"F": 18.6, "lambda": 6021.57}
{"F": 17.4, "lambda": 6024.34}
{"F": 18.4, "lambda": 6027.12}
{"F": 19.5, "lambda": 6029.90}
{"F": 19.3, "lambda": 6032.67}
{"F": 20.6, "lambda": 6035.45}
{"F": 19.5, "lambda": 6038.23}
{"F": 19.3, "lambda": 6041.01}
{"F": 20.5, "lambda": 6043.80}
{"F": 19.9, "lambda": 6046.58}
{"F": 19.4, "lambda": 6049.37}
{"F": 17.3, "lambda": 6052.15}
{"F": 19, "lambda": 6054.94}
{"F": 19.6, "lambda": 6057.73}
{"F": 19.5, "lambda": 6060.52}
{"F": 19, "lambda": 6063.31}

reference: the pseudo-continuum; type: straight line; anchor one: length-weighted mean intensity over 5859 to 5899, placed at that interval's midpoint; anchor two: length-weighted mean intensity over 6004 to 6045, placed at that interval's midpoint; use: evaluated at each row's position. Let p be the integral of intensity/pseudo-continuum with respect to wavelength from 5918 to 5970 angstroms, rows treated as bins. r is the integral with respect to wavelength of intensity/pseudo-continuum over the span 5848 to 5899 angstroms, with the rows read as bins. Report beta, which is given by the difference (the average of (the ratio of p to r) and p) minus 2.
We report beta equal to 24.8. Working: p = 52.6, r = 51.8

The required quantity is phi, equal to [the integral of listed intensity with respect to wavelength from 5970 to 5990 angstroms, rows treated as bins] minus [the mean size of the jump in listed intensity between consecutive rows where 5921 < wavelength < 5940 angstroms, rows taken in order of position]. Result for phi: 384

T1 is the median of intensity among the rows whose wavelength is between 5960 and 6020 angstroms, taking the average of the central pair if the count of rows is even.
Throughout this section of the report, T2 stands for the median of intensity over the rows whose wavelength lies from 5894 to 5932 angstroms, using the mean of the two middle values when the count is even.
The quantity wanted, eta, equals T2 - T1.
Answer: -0.15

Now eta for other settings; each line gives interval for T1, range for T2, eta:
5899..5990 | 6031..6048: 1.00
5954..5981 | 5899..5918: 0.45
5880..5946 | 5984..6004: 0.50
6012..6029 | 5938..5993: 0.00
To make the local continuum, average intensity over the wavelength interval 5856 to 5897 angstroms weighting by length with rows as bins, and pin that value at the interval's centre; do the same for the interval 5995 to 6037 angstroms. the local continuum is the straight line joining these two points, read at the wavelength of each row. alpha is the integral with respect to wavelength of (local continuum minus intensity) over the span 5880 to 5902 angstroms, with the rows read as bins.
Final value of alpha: 44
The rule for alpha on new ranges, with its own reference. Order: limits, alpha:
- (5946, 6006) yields 7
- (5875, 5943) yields 14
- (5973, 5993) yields -4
